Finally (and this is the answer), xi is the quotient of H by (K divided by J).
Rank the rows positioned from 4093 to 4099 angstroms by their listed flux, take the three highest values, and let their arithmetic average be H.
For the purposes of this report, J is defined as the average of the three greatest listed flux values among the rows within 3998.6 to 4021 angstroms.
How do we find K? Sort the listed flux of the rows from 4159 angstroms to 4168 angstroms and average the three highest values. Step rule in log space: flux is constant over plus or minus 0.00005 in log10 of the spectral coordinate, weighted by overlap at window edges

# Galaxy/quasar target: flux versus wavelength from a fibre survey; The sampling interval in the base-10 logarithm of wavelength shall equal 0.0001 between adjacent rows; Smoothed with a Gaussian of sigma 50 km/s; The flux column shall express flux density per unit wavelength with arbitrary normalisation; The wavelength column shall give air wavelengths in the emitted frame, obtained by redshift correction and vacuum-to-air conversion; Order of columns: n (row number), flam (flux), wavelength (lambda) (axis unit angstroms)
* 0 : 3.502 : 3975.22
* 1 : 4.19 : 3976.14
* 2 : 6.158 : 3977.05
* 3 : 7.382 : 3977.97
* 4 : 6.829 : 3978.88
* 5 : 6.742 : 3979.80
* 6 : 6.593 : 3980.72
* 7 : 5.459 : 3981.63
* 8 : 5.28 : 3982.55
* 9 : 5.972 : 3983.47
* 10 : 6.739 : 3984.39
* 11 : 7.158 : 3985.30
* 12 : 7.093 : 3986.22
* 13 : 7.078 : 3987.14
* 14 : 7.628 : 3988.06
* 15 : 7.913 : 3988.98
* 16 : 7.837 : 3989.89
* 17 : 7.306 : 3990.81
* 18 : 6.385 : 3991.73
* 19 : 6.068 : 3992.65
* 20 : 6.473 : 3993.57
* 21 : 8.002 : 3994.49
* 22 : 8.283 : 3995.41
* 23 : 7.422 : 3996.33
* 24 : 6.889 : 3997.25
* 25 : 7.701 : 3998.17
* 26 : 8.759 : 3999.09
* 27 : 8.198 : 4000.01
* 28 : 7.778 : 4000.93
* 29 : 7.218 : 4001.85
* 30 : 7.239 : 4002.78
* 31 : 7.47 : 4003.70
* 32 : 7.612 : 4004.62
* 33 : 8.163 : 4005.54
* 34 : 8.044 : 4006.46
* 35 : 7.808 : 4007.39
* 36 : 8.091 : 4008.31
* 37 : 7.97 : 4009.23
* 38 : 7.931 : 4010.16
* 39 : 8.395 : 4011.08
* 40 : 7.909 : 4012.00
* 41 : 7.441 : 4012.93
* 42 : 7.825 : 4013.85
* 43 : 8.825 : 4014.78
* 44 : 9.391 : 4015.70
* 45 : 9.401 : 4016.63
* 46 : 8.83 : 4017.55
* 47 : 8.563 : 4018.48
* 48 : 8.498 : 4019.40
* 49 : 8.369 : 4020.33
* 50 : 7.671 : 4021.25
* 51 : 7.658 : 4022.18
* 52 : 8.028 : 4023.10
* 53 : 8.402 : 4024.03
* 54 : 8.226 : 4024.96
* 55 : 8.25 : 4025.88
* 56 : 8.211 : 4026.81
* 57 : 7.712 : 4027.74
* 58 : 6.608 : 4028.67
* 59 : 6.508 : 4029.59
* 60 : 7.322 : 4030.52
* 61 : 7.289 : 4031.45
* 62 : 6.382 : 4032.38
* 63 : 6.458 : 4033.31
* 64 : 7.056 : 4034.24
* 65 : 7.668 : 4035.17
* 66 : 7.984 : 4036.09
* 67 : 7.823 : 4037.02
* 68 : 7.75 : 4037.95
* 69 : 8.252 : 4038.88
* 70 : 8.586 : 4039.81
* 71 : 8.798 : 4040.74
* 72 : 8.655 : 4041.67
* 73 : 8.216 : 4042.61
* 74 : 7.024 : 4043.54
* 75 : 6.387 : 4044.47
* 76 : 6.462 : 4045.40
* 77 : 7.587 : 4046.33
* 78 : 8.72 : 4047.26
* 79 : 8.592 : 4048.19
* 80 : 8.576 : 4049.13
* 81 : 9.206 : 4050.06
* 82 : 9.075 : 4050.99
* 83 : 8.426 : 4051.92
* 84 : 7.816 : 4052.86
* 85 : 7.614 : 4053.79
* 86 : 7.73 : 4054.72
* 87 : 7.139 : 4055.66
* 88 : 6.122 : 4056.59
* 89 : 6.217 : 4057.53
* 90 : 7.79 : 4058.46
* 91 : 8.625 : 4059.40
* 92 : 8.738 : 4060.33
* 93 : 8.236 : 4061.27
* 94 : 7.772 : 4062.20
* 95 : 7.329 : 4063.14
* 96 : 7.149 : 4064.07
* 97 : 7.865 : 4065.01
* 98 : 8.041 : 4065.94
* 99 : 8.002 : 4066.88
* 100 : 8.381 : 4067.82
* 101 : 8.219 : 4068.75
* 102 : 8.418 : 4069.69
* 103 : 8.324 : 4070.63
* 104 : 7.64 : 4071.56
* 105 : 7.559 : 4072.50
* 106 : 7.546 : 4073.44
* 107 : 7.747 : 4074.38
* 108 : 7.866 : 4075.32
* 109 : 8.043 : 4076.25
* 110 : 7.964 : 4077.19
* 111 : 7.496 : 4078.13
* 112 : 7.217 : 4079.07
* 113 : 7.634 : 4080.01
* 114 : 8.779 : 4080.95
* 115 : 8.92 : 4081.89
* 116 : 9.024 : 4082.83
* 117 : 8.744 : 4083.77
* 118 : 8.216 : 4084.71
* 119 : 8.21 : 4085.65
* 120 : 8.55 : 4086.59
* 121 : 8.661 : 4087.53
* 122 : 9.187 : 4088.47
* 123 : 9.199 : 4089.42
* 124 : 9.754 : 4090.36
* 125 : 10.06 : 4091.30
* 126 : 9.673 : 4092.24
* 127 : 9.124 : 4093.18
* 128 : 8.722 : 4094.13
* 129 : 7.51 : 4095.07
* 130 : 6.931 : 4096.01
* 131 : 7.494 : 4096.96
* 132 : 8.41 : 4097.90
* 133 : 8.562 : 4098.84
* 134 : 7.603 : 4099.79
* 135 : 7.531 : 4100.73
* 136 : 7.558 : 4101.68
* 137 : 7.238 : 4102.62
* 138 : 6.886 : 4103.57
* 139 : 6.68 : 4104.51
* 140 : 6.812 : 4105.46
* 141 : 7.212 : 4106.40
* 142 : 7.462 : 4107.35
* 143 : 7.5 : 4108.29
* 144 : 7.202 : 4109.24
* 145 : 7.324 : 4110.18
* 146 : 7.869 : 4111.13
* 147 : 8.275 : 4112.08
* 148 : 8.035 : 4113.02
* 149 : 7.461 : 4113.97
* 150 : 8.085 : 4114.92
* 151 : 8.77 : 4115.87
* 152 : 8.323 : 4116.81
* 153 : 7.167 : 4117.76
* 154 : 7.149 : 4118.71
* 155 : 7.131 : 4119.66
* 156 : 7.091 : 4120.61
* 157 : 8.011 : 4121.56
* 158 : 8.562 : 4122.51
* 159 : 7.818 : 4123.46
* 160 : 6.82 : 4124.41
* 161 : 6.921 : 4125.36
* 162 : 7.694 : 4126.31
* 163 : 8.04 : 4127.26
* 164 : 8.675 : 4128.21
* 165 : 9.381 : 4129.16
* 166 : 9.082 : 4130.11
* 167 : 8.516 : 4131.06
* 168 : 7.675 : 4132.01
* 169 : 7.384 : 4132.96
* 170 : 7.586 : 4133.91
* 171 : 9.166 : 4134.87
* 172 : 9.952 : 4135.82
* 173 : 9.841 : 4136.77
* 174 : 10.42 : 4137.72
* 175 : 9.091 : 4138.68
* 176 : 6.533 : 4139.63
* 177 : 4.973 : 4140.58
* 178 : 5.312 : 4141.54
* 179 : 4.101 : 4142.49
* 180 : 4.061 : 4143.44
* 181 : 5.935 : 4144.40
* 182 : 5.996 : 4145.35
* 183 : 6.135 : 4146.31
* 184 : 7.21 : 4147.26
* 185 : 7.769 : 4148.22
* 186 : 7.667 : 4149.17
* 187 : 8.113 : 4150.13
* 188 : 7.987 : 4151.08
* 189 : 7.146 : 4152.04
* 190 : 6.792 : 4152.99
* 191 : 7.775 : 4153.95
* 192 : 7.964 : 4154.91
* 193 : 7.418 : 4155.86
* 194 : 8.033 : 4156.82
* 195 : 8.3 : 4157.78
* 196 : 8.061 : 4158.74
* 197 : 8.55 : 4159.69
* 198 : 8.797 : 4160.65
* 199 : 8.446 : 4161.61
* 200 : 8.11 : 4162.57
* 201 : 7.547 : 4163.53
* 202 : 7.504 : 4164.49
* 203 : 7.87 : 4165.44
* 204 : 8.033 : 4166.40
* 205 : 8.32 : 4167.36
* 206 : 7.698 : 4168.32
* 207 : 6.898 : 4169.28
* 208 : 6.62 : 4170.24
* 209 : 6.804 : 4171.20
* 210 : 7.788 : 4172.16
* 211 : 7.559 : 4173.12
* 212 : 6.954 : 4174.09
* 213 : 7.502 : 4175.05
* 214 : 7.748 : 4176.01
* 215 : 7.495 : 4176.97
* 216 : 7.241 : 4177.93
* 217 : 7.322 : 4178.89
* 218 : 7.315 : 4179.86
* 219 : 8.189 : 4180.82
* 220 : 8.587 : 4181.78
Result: 9.4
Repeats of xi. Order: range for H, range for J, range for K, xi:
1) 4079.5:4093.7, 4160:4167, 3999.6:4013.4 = 10.1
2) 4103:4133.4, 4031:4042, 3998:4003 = 9.6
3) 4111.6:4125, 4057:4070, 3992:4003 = 8.7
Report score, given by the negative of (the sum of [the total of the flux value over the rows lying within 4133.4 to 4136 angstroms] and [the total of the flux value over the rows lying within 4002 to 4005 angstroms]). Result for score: -49.0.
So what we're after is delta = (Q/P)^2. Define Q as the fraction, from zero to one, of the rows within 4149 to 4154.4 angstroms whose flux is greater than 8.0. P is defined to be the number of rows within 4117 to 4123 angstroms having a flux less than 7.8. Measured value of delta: 0.002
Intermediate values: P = 4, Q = 0.17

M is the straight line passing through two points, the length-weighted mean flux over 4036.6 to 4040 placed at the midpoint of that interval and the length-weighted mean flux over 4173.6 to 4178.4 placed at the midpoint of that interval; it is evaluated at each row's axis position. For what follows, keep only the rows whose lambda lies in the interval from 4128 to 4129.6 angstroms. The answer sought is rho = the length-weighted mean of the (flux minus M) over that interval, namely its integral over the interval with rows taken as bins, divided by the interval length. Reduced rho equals 1.46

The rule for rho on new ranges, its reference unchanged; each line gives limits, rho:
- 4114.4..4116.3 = 0.71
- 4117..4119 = -0.35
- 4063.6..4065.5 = -0.42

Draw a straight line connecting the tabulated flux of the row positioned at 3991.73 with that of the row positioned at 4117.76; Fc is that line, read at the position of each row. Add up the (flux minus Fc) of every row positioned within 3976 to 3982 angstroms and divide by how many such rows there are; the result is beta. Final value -0.11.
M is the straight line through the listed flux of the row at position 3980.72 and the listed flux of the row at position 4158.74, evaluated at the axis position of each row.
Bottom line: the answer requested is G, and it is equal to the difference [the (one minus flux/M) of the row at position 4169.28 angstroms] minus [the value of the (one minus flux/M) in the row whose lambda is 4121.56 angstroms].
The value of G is 0.19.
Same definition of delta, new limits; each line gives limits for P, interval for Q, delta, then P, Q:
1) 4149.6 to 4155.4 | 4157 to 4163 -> 0.111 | 3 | 1.00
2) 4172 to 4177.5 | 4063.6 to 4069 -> 0.012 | 6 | 0.67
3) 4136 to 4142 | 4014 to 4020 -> 0.111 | 3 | 1.00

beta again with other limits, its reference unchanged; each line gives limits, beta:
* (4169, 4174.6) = -0.40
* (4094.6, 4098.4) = 0.55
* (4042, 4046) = 0.31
